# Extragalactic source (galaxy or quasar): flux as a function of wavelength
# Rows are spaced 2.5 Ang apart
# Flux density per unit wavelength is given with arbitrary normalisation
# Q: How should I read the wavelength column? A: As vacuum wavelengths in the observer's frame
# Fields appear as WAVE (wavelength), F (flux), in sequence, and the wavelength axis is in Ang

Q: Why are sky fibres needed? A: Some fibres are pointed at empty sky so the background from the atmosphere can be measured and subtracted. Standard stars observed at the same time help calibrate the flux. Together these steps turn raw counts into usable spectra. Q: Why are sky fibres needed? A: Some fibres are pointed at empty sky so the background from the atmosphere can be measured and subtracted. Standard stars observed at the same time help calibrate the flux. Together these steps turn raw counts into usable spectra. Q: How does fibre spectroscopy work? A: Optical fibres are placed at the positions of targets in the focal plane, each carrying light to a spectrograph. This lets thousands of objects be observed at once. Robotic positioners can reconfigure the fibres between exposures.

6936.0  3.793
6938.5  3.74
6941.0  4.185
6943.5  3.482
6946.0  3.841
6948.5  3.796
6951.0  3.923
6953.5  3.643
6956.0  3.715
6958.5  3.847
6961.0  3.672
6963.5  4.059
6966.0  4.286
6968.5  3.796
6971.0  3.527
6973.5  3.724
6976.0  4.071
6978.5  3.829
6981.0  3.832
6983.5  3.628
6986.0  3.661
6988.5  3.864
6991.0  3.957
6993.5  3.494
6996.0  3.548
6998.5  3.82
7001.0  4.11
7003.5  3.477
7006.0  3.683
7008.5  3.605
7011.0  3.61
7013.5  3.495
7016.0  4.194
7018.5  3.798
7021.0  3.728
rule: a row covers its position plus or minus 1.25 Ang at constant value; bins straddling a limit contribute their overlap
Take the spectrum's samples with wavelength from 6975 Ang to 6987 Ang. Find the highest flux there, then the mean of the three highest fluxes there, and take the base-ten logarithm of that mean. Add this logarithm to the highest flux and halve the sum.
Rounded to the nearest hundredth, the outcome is 2.33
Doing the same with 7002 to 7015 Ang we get 2.12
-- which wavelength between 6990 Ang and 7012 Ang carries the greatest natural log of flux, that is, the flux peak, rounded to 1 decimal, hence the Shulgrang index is 7001.0 Ang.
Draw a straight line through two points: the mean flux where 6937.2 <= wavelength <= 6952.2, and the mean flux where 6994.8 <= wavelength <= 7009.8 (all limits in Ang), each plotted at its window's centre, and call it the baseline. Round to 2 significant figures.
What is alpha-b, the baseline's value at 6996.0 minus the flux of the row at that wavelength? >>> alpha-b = 0.17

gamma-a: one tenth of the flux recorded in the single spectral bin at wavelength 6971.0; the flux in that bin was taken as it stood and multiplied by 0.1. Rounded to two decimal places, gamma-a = 0.35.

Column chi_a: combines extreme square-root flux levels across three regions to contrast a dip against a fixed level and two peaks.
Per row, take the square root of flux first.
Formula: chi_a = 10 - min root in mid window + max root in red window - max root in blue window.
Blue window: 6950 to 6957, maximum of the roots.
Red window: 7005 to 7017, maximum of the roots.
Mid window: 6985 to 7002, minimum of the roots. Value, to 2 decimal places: 8.20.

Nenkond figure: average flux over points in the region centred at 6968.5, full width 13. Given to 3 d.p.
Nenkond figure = 3.878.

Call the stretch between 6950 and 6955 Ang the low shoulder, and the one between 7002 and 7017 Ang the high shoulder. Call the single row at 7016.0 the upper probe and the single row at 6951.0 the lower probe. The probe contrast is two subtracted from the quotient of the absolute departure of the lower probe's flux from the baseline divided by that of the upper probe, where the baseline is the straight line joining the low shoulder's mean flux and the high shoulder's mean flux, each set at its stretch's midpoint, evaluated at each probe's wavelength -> -1.7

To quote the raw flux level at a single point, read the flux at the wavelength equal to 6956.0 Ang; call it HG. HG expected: 3.715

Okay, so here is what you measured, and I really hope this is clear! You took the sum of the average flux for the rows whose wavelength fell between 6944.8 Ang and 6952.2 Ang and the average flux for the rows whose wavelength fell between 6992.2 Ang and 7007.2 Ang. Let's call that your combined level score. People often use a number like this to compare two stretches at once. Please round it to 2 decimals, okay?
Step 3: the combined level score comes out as 7.54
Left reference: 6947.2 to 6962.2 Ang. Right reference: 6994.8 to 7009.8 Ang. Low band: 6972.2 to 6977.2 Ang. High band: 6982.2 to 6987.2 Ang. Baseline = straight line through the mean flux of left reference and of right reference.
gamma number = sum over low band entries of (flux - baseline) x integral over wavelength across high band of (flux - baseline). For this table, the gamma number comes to -0.13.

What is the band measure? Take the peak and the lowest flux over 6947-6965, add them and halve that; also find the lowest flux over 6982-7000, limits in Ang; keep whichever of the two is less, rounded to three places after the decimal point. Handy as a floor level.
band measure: 3.494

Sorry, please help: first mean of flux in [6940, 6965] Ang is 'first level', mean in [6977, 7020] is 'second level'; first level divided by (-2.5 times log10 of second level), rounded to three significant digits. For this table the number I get -2.66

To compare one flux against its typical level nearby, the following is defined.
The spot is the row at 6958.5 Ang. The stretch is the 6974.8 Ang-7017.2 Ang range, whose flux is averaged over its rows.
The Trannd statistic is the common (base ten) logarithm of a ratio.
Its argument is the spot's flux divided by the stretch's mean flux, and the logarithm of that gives 0.010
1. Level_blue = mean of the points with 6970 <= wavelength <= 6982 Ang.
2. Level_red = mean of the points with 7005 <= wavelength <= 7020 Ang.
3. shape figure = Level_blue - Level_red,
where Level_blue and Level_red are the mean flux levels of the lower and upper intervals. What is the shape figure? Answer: 0.07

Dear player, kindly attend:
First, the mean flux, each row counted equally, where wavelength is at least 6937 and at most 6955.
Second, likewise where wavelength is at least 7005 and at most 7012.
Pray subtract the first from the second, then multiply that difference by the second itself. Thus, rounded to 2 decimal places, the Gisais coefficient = -0.61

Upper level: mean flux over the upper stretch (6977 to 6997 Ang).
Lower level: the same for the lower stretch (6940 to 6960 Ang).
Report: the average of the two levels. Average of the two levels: 3.765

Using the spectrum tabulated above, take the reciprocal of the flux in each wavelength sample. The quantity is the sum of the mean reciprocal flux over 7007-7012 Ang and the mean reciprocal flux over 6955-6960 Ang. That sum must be 0.542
